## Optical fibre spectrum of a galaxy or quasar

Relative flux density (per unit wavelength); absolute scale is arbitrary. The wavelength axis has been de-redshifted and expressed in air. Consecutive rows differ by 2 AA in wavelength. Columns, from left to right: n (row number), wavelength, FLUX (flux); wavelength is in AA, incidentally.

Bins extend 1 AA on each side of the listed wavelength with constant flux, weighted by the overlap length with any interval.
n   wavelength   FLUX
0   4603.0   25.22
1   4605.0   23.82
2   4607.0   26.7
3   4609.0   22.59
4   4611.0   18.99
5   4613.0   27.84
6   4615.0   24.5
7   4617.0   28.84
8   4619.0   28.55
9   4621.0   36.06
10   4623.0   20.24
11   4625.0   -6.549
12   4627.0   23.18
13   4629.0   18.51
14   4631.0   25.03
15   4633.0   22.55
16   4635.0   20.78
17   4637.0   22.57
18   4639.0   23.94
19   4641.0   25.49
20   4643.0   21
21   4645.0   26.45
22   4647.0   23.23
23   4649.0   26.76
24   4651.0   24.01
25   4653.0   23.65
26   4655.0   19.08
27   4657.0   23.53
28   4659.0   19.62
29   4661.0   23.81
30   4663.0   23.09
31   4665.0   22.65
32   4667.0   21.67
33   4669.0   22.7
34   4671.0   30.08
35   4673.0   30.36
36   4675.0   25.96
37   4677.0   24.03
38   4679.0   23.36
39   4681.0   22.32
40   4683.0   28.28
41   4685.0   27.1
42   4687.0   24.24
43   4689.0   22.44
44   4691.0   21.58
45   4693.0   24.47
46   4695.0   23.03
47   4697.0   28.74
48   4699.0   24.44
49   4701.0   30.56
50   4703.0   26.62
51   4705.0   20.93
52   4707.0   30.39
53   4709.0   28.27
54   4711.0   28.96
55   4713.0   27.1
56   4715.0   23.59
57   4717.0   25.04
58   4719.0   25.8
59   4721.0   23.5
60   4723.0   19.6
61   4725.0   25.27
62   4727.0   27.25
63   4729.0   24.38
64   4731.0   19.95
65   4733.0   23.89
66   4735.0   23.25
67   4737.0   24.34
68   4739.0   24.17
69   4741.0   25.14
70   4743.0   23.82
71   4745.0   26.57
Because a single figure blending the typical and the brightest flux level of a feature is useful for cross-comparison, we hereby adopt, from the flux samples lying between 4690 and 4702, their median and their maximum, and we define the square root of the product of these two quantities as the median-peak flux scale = 27.3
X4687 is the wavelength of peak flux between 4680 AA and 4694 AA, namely 4683.0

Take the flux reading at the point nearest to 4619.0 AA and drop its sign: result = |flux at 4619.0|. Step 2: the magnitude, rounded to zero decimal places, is 29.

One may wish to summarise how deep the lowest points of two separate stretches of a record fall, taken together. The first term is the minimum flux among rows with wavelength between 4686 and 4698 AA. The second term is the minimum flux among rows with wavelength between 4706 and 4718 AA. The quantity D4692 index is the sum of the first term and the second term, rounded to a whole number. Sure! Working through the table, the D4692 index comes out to 45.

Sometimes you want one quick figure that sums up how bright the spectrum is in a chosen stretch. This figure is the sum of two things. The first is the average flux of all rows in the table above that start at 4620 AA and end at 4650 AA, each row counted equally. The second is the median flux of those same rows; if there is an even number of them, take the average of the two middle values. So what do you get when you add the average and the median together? 45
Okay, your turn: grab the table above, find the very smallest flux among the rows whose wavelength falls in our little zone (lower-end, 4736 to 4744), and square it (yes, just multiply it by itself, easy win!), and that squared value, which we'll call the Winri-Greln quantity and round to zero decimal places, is 567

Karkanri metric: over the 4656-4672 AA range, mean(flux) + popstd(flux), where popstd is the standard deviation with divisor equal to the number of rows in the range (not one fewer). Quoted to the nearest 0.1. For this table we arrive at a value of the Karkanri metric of 26.2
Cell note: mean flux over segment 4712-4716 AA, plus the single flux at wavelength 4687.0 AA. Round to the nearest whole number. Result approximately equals 50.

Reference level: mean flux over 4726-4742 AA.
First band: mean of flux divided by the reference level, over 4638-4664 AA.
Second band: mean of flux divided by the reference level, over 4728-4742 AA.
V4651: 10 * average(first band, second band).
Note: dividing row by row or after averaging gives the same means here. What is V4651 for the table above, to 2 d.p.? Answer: 9.76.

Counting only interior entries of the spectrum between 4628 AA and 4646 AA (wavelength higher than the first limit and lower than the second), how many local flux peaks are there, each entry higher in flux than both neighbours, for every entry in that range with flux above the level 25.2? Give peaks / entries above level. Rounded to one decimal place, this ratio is 1.0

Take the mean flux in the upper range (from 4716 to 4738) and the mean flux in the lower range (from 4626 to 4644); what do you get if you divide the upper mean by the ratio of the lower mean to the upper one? 25.2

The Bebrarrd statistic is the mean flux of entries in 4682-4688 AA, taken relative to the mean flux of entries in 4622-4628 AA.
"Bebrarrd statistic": 2.16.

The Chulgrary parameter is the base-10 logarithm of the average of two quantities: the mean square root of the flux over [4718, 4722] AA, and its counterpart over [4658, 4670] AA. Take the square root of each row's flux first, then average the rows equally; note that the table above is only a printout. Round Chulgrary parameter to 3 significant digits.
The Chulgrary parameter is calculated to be 0.685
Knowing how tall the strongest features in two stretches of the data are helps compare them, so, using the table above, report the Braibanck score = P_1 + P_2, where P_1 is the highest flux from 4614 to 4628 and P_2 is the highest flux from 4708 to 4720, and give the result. 65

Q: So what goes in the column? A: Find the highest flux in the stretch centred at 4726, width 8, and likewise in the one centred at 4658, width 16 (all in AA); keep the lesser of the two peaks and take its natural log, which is 3.18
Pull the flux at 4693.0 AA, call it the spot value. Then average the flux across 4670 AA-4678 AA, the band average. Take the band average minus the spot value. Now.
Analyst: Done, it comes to 3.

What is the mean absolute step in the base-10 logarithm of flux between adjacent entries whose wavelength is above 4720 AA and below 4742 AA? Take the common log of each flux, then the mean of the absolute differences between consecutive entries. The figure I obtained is 0.049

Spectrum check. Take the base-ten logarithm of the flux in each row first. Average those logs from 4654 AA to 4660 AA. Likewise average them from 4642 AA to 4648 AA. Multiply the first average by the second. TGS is 1.80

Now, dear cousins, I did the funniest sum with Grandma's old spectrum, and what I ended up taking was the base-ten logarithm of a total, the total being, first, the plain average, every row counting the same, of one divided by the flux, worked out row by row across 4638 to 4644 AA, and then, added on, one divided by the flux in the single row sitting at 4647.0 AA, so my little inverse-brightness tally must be -1.07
